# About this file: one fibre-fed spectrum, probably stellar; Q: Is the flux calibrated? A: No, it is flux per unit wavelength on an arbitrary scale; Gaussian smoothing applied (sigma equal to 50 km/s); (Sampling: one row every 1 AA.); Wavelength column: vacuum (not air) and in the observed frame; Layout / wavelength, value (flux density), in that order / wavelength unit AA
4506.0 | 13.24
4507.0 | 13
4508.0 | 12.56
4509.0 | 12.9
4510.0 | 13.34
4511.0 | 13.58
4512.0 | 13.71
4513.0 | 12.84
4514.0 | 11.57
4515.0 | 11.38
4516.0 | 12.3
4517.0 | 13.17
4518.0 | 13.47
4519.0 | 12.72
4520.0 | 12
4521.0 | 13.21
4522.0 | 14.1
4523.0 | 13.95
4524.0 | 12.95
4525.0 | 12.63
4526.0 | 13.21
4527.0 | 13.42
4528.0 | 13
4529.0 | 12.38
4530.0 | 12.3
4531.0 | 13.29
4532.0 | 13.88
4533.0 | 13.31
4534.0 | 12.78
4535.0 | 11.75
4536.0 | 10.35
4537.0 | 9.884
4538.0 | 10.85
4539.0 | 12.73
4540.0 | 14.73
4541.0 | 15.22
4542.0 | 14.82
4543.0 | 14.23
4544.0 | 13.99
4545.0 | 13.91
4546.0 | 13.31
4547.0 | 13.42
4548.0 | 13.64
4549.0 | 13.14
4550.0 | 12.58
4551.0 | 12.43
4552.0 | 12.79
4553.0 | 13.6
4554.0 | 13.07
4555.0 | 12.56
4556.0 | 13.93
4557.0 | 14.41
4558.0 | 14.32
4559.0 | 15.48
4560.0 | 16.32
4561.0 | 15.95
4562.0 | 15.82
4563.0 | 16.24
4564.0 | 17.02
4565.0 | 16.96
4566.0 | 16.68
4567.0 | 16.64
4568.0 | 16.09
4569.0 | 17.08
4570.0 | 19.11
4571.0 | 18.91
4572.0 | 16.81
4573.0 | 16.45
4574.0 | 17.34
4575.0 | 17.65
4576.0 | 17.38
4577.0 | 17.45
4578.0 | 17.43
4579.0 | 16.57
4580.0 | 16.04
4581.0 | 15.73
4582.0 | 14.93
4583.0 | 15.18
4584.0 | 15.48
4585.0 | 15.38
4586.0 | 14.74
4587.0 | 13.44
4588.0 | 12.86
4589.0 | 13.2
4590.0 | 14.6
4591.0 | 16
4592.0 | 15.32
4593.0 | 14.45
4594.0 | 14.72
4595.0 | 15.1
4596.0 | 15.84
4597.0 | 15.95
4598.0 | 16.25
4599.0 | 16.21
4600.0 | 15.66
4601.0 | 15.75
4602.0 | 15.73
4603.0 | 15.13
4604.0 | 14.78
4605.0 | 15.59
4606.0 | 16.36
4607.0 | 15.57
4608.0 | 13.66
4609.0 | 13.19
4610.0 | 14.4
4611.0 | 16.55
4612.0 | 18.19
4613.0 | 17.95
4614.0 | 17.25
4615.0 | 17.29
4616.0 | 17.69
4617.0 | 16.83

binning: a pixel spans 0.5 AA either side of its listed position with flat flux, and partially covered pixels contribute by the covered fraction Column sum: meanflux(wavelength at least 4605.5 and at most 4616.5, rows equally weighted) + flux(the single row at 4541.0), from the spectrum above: 31.4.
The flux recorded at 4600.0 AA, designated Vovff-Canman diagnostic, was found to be 15.66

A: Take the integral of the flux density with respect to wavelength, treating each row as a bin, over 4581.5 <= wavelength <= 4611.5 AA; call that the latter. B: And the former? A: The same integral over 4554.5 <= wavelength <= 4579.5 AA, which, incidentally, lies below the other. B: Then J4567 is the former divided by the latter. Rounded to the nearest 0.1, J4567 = 0.9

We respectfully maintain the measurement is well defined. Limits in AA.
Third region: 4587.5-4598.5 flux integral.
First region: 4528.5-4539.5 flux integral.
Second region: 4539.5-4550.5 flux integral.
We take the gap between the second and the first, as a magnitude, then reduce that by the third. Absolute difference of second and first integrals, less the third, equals -145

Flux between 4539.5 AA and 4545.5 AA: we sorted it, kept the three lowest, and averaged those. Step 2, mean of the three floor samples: 14.0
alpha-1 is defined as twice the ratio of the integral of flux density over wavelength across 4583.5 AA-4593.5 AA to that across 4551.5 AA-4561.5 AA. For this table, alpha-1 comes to 2.0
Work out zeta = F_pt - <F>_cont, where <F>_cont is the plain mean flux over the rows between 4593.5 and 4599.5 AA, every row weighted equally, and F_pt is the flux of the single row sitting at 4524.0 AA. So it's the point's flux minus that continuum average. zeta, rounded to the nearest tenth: -2.7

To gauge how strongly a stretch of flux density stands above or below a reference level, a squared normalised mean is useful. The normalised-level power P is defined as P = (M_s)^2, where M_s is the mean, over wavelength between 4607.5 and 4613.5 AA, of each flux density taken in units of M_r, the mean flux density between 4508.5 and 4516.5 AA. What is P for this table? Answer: 1.5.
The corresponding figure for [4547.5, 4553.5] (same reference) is 1.1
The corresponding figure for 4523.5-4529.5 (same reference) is 1.0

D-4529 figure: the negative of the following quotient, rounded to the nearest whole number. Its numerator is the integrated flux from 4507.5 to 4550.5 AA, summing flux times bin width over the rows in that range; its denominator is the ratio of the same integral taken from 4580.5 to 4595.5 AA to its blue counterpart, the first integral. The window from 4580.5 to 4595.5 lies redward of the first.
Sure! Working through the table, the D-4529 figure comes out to -1411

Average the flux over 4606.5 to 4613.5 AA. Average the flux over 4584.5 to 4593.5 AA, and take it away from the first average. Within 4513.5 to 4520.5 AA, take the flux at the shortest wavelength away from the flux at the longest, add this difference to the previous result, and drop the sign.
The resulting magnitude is 1.6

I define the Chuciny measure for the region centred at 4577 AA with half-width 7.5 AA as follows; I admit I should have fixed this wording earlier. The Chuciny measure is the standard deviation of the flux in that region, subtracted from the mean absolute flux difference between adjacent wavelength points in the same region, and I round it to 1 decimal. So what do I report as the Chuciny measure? -0.7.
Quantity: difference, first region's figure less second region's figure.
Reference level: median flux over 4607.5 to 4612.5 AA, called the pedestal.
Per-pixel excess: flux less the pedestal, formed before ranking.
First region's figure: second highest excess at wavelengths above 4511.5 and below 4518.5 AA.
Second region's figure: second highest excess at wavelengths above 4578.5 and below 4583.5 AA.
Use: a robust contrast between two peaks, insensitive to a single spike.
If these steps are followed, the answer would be -3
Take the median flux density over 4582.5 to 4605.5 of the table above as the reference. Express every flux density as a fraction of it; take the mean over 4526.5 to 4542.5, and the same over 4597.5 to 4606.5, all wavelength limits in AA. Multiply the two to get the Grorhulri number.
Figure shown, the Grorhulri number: 0.86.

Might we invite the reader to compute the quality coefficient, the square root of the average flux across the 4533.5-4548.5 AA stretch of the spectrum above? 3.61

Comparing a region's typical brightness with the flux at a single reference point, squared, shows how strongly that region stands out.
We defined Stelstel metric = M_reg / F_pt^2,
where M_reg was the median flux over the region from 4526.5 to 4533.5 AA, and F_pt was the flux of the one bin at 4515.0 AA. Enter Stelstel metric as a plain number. 0.103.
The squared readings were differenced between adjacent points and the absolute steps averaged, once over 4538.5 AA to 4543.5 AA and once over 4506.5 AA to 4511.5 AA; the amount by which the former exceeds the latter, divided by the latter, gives 1.6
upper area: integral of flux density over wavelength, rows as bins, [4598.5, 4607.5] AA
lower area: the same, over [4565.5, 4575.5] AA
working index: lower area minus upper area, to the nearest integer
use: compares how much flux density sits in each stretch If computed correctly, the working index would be 32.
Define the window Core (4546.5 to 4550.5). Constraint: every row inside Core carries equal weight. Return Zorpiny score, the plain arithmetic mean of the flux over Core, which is 13.2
